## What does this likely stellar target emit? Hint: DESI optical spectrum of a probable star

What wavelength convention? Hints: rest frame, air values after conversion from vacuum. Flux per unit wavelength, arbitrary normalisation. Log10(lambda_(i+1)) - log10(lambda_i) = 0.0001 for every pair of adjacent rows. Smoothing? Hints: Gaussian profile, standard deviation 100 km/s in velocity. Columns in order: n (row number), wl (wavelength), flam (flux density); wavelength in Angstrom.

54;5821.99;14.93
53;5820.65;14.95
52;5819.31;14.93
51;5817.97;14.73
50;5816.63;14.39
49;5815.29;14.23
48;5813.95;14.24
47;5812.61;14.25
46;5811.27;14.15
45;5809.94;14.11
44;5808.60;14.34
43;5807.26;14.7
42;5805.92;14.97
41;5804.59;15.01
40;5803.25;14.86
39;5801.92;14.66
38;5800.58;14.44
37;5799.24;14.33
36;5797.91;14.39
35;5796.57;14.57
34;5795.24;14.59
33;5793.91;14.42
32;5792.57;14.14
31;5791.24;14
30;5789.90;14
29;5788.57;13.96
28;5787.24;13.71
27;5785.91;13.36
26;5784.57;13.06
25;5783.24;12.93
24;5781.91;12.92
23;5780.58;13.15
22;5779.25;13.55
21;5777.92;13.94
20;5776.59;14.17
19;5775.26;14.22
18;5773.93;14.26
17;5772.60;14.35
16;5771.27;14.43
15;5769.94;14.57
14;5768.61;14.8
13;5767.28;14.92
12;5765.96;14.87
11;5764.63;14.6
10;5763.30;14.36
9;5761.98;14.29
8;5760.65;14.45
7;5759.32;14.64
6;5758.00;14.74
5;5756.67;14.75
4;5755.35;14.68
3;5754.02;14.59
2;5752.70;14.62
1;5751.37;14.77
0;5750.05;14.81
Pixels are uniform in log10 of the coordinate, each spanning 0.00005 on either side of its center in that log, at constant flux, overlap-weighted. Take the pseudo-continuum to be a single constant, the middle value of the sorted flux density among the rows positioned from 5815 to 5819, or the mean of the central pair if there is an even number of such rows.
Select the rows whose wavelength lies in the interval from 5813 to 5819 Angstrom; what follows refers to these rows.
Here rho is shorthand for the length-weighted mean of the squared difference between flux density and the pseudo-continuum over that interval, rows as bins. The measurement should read 0.05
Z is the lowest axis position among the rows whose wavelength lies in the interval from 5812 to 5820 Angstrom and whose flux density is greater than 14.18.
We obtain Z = 5812.61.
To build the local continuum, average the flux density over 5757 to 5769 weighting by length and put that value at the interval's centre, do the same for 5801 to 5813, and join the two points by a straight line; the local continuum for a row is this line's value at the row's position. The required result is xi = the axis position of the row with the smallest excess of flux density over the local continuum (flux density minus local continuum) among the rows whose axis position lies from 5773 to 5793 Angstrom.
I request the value 5781.91 Angstrom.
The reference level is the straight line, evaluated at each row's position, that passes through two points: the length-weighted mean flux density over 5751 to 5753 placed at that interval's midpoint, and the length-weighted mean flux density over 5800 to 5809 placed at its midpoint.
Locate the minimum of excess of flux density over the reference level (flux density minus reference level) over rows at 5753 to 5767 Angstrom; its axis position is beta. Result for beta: 5761.98 Angstrom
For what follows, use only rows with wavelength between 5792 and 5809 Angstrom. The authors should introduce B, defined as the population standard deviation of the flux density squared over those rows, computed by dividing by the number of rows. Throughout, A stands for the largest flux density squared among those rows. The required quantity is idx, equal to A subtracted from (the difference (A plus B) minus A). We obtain -218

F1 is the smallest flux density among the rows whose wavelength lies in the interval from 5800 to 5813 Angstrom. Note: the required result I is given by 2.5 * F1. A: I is 35.3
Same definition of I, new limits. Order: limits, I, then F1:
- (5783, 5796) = 32.3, 12.93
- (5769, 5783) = 32.3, 12.92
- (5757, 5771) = 35.7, 14.29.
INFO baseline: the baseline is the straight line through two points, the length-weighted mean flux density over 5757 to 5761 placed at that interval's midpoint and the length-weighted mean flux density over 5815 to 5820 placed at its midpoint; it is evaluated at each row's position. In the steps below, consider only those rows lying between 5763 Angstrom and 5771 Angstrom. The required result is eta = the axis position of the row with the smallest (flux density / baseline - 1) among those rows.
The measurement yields 5763.30 Angstrom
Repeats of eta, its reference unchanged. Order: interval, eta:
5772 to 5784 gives 5781.91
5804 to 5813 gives 5809.94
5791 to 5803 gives 5791.24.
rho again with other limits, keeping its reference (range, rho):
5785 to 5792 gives 0.44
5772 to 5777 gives 0.02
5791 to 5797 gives 0.05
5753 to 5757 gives 0.08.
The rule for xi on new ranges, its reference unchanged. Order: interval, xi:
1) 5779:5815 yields 5781.91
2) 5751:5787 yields 5781.91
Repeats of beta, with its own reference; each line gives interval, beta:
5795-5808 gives 5799.24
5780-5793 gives 5781.91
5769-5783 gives 5781.91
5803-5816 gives 5809.94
